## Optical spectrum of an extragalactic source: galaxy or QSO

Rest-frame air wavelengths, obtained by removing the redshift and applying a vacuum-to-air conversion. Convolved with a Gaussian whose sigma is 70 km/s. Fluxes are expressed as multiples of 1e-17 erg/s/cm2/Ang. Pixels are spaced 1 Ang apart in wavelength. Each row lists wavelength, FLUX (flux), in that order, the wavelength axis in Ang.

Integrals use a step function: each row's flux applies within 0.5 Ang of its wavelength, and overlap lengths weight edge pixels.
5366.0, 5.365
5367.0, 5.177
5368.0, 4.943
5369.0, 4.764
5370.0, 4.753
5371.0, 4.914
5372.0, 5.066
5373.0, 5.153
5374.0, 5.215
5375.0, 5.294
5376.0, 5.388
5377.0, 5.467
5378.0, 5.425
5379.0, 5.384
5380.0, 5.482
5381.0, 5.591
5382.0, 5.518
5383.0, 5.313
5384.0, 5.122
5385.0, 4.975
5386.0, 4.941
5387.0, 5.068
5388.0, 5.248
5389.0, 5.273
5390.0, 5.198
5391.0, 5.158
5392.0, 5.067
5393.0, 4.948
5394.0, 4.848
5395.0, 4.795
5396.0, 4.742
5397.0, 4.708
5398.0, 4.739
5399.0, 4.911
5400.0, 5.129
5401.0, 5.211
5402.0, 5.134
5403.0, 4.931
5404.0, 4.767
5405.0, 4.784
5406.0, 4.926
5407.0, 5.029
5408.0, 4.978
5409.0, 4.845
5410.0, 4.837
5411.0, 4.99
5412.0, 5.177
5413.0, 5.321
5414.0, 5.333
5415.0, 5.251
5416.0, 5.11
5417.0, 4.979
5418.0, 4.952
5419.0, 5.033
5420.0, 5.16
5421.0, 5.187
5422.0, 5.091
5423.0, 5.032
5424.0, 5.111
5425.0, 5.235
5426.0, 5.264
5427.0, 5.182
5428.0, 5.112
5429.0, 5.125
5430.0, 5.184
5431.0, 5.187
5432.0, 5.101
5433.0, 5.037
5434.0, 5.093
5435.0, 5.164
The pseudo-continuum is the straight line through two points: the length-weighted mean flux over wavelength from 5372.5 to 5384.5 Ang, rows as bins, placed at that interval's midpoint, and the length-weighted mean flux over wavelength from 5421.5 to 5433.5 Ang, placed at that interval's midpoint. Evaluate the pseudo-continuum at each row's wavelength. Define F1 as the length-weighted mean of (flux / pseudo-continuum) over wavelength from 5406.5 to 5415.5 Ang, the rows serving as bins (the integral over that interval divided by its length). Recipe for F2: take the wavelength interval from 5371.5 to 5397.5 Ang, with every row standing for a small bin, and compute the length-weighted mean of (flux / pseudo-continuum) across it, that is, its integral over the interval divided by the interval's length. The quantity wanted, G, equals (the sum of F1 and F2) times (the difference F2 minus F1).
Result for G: -0.01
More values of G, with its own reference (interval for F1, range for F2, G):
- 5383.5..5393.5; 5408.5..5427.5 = 0.05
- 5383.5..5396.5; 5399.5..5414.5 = 0.03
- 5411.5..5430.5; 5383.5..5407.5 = -0.10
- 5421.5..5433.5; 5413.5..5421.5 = -0.02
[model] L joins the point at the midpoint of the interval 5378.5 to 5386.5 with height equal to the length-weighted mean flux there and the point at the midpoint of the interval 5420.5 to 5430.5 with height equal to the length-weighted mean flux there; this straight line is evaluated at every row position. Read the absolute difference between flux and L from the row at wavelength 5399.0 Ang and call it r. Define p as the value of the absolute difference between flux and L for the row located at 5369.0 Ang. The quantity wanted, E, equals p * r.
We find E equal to 0.186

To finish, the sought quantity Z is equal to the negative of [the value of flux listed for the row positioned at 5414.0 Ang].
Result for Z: -5.33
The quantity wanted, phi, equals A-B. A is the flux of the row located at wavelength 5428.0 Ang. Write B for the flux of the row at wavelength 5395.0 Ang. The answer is 0.32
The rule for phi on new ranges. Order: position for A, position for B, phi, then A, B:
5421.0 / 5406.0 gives 0.26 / 5.187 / 4.926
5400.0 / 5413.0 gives -0.19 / 5.129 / 5.321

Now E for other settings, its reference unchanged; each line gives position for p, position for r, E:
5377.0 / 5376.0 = 0.012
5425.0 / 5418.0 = 0.018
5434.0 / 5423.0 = 0.004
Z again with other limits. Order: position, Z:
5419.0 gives -5.03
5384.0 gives -5.12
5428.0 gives -5.11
